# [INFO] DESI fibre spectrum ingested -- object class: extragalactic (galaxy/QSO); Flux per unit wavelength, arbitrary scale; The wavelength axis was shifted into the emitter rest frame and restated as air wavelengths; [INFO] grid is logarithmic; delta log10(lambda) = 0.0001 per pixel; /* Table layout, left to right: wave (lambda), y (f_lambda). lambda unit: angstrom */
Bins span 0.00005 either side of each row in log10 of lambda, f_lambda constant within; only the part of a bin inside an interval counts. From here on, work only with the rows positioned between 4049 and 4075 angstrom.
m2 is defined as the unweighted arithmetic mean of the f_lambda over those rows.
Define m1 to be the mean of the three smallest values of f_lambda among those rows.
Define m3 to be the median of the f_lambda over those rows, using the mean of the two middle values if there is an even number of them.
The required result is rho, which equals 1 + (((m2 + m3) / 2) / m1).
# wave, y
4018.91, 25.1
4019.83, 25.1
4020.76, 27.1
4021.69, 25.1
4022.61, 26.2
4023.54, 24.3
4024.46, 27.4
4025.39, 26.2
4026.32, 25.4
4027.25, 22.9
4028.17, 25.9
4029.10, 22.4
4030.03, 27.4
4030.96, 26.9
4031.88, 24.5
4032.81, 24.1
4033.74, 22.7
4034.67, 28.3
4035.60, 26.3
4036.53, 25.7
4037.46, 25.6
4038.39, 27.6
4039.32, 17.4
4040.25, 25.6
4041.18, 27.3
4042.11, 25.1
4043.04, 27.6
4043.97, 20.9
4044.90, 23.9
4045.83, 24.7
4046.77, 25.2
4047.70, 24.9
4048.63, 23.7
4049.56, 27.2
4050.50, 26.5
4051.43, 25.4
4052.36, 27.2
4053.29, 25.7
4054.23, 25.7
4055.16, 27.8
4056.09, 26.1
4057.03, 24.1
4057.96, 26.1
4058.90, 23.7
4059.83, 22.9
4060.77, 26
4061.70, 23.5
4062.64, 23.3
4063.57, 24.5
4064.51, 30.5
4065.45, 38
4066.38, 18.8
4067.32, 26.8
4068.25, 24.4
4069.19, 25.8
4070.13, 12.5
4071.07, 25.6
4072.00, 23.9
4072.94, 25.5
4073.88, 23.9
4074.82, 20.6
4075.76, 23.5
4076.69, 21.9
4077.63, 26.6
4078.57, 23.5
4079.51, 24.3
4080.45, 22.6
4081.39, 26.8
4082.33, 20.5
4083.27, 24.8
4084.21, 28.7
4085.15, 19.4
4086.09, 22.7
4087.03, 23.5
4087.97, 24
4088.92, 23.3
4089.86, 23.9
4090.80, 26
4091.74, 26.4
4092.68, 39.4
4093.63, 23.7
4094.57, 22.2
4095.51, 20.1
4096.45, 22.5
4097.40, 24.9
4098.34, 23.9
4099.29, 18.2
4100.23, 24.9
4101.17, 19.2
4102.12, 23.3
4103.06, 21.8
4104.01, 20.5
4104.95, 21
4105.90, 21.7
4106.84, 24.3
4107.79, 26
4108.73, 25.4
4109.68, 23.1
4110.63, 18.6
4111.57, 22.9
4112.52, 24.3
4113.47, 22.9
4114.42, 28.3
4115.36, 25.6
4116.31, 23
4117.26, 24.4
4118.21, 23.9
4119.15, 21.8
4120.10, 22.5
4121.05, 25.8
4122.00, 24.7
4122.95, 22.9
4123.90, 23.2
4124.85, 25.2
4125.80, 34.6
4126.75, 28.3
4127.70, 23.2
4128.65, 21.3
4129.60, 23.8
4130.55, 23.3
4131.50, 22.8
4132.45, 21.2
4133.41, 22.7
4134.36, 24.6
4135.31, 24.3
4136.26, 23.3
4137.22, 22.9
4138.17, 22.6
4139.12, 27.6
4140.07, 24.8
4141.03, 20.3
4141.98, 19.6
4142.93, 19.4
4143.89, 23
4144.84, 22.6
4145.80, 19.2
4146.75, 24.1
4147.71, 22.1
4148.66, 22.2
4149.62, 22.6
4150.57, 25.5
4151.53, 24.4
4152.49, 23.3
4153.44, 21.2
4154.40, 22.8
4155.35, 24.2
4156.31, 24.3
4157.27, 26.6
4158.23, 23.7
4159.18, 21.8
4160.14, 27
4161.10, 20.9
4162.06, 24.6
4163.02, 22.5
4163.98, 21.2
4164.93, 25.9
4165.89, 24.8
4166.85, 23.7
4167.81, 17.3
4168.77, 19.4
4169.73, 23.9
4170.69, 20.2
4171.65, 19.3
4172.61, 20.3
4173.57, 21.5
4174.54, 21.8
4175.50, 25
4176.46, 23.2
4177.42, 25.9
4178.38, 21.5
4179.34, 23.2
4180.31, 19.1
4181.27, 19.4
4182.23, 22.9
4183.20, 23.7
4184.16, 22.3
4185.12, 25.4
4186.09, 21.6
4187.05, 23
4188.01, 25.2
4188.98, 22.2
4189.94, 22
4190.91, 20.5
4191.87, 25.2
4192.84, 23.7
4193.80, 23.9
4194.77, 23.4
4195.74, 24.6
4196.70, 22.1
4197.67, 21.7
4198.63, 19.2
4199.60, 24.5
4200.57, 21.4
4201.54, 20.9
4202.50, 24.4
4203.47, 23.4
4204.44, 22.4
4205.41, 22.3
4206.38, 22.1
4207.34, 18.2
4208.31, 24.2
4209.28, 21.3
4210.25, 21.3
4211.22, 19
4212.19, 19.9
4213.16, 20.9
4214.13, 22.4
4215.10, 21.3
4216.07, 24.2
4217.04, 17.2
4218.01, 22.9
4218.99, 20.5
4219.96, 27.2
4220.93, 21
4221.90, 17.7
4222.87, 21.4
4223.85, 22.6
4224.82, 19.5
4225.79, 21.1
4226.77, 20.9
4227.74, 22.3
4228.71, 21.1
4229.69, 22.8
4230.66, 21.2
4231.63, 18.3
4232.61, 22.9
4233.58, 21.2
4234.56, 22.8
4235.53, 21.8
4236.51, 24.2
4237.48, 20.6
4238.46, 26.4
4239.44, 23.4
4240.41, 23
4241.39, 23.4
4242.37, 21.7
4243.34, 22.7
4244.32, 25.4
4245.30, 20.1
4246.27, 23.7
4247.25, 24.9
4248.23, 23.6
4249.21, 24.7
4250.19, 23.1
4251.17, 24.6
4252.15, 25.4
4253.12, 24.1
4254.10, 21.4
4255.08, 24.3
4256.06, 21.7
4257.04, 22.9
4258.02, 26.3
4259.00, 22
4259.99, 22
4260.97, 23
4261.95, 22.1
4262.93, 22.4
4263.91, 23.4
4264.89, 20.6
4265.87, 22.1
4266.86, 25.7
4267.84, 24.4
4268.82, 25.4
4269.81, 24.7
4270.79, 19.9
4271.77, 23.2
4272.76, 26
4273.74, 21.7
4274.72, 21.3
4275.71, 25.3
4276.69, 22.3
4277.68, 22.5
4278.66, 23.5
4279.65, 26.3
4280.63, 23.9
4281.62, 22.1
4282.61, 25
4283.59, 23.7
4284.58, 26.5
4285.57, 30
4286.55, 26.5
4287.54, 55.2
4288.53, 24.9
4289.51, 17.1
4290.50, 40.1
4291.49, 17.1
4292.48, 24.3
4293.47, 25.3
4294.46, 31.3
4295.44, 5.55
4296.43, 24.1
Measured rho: 2.46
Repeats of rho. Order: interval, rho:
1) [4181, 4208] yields 2.19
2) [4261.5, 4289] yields 2.18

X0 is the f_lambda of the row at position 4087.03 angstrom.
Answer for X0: 23.5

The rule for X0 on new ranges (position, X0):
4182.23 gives 22.9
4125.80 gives 34.6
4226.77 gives 20.9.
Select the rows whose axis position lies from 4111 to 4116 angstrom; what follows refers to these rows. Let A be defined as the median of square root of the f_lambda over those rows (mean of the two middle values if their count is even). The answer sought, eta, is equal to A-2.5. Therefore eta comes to 2.43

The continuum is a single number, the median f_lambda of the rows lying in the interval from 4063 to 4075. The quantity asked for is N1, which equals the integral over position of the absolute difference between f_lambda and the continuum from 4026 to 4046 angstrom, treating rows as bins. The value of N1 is 40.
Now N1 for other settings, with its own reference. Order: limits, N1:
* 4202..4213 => 31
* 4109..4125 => 26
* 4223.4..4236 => 39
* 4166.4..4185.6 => 54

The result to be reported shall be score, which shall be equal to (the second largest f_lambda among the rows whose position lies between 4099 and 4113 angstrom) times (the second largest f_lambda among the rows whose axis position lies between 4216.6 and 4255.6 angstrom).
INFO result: 671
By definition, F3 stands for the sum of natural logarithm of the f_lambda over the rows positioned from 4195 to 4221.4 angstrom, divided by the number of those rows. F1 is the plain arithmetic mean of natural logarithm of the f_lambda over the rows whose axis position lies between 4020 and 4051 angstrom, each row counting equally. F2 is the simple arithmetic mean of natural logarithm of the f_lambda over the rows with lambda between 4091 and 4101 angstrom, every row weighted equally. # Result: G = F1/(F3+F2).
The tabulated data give 0.515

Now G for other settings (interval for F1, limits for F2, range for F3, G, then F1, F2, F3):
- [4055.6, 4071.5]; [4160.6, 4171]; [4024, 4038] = 0.504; 3.19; 3.09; 3.23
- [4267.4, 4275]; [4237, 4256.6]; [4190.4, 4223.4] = 0.505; 3.15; 3.15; 3.08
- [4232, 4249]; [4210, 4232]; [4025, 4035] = 0.500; 3.14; 3.05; 3.22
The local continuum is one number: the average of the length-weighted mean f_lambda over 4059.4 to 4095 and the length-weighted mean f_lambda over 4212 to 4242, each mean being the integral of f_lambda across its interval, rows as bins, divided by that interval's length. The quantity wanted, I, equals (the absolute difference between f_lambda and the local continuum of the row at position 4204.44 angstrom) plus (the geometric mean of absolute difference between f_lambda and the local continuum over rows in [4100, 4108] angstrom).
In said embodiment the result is 2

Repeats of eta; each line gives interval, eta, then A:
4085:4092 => 2.37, 4.87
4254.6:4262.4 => 2.24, 4.74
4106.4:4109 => 2.54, 5.04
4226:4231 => 2.10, 4.60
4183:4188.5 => 2.33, 4.83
